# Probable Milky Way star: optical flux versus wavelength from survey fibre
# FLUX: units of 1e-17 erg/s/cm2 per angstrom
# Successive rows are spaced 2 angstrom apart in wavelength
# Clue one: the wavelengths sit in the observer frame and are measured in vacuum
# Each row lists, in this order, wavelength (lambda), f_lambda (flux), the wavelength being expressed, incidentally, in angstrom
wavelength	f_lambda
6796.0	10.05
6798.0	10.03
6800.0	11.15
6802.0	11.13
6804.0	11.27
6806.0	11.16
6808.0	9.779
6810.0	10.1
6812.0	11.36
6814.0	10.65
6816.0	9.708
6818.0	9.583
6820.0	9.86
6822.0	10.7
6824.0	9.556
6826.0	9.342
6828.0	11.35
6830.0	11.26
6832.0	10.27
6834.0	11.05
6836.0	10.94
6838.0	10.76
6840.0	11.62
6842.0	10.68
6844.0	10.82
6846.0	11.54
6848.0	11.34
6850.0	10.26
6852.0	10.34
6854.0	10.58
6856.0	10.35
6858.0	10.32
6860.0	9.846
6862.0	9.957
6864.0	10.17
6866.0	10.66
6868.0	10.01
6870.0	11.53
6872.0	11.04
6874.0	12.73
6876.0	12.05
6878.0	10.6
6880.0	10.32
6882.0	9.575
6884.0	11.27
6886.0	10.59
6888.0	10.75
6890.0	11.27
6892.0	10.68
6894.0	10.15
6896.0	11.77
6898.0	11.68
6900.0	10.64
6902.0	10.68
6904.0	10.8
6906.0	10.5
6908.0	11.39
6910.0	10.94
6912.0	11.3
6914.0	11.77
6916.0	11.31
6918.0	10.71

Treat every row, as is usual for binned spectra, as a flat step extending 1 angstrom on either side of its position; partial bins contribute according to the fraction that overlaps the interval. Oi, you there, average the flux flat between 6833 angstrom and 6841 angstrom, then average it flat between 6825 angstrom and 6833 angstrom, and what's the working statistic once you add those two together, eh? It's 21.6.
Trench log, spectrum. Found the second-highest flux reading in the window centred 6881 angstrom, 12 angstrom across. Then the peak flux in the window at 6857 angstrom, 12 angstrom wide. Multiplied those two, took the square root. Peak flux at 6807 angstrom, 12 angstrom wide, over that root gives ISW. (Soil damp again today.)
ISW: 1.04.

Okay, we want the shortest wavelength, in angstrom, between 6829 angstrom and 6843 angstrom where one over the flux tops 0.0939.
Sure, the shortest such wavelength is 6832.0 angstrom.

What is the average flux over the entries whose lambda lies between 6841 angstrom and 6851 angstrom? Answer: 10.9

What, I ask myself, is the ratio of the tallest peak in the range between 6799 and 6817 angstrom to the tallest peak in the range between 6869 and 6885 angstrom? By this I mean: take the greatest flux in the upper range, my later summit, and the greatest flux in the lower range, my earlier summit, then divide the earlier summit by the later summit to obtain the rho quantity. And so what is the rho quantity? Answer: 0.892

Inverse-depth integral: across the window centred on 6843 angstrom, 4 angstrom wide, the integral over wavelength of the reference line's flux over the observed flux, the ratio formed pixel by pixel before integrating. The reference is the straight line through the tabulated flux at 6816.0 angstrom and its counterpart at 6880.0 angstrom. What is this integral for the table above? 3.71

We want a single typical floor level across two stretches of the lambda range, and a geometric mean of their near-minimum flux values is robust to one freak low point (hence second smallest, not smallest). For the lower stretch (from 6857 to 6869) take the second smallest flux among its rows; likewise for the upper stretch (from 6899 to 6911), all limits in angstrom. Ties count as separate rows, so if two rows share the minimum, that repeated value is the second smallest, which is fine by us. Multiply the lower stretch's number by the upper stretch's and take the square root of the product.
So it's 10.3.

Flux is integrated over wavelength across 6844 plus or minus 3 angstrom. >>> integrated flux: 66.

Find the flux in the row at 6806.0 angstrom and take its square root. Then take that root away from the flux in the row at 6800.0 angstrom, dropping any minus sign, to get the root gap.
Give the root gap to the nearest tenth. 7.8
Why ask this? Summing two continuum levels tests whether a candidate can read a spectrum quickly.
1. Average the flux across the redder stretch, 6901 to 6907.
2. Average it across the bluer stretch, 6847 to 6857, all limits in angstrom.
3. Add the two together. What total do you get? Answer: 21.2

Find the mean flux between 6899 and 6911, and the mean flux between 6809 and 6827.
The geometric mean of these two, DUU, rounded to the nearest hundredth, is 10.45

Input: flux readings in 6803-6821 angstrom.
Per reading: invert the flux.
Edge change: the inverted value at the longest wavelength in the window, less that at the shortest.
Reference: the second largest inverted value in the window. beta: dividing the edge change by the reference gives 0.12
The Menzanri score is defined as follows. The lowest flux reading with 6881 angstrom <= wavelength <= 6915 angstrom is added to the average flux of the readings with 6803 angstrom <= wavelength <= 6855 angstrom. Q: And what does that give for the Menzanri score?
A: 20.2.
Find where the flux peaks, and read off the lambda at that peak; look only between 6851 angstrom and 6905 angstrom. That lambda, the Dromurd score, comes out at 6874.0 angstrom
